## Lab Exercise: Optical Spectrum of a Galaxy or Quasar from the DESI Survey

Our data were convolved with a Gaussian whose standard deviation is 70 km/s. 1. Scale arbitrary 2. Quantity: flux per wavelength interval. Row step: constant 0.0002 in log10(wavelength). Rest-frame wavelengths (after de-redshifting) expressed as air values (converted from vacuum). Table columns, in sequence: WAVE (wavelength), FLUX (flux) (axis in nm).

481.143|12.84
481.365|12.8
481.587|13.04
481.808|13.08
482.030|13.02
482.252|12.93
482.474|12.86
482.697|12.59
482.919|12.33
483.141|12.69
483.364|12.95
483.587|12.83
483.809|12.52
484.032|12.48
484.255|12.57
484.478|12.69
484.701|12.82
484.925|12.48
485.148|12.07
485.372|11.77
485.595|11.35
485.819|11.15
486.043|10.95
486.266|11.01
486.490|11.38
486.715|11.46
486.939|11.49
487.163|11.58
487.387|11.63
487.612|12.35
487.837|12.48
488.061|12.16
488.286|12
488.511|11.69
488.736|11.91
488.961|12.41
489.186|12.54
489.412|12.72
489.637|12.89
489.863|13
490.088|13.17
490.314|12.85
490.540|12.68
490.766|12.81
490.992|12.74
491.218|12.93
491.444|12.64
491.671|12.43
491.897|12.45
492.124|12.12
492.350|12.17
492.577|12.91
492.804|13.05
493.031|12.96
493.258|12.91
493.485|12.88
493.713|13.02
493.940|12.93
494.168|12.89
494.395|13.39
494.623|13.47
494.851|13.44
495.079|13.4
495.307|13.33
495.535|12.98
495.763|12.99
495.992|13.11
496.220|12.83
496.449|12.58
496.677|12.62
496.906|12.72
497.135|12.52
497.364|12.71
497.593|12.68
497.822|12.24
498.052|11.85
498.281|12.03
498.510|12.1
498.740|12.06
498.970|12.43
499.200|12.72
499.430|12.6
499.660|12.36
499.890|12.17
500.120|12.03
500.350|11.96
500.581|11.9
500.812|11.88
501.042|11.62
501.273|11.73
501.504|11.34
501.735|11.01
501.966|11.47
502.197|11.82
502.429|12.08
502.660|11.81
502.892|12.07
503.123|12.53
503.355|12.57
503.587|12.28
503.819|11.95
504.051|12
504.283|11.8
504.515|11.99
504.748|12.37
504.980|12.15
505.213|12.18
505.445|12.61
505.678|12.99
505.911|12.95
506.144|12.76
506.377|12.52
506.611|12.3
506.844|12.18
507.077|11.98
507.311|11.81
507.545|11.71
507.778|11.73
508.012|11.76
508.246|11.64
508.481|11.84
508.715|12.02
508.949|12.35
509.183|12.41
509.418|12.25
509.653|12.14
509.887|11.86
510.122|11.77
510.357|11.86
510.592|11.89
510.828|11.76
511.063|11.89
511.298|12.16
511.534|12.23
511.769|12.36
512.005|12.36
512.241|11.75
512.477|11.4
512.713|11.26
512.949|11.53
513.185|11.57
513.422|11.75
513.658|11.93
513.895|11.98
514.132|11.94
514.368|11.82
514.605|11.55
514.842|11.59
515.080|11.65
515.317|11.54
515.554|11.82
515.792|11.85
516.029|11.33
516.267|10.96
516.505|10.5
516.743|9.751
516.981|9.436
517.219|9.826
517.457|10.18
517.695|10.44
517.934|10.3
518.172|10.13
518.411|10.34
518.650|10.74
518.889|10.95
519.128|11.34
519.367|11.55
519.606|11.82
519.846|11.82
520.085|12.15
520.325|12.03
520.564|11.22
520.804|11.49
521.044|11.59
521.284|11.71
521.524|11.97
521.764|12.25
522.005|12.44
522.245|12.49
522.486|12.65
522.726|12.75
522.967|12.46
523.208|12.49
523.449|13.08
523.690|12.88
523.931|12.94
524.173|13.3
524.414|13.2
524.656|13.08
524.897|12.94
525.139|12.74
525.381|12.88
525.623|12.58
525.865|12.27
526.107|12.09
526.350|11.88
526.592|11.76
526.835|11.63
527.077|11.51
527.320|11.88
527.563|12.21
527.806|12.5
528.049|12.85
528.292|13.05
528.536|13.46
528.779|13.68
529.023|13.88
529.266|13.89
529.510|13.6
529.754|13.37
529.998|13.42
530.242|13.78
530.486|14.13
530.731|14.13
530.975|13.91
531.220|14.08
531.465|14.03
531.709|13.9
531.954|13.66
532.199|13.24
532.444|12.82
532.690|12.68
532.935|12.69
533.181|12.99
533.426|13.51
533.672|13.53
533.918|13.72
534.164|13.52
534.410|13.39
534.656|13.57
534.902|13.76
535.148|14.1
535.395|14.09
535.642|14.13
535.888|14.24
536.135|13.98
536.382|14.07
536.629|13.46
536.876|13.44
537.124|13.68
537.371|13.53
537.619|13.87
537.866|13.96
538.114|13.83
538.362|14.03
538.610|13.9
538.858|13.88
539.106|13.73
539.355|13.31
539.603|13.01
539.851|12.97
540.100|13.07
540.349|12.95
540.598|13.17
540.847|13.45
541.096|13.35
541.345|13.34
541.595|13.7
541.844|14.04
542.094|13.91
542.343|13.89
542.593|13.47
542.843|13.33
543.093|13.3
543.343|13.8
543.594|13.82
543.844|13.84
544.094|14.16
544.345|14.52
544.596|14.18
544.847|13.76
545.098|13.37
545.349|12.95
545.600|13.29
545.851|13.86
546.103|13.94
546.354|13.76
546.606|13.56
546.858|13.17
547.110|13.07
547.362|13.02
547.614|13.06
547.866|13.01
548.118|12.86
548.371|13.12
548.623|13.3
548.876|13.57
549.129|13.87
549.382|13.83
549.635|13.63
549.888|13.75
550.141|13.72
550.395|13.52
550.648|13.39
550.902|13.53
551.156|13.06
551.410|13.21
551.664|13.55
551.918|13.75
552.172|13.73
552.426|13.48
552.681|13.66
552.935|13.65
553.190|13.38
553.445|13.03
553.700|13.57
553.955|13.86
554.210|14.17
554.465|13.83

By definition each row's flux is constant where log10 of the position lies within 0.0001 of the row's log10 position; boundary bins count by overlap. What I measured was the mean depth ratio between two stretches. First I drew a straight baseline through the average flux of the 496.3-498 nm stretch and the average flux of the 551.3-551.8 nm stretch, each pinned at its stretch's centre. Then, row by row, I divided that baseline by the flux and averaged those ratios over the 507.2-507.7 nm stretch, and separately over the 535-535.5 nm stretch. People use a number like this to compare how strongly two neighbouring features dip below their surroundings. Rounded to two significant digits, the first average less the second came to 0.15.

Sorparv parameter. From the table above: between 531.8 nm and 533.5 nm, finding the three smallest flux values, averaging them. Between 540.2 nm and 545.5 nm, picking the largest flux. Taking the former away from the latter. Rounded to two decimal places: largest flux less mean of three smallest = 1.79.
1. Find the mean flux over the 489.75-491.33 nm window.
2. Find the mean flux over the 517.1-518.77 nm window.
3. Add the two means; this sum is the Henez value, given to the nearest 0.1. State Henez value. 23.2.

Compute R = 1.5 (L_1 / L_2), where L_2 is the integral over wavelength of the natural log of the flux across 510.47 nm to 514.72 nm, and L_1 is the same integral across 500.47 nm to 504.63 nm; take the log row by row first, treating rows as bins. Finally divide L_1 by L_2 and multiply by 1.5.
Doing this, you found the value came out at 1.47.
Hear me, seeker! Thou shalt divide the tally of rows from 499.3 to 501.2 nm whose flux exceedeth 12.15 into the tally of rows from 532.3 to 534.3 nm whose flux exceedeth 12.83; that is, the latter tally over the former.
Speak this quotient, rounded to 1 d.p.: 1.7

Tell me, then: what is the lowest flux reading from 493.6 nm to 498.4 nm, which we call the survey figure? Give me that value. 11.85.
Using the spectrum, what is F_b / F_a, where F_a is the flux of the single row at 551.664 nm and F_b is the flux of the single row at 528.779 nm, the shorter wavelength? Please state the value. 1.01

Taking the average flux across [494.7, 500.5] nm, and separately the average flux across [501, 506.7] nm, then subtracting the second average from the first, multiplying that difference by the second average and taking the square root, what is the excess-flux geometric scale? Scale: 2.4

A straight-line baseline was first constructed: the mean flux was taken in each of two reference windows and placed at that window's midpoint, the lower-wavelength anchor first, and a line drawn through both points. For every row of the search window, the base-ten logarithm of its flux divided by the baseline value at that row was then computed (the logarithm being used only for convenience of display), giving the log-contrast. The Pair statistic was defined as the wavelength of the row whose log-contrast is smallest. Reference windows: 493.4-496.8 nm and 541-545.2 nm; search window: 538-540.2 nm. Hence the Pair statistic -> 539.851 nm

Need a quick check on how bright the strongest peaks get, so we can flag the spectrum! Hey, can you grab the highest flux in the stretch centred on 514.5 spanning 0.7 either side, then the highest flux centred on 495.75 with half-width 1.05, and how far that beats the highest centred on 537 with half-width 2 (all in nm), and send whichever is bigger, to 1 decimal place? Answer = 12.0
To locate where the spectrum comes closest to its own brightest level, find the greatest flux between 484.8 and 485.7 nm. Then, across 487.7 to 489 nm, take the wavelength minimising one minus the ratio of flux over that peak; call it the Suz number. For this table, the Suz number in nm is 487.837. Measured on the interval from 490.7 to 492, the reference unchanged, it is 491.218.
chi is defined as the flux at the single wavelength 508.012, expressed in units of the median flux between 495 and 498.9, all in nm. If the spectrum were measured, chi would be 0.93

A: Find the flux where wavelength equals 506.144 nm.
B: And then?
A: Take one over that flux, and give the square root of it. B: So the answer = 0.280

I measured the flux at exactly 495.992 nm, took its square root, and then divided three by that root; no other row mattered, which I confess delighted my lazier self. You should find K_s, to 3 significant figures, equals 0.829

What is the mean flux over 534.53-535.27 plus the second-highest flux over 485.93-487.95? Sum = 26.2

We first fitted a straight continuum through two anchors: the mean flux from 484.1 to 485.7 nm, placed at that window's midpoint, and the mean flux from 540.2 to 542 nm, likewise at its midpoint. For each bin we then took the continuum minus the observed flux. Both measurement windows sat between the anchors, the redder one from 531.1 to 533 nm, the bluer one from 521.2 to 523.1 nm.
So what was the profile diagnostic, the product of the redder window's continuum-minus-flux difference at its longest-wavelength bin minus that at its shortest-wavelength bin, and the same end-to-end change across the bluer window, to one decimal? -1.0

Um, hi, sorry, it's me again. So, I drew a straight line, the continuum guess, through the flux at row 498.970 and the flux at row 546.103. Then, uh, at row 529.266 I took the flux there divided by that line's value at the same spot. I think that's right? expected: 1.04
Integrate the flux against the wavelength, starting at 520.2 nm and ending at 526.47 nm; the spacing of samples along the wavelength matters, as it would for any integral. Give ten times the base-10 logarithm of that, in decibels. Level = 18.9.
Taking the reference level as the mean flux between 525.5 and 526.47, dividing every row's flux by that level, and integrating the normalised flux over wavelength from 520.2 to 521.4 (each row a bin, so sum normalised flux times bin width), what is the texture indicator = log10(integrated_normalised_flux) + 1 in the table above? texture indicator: 1.06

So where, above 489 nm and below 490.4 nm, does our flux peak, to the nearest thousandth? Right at 490.088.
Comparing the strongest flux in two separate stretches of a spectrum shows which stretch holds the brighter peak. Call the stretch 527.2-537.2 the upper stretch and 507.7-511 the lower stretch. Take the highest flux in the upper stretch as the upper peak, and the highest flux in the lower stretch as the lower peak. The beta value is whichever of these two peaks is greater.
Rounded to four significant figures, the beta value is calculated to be 14.24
